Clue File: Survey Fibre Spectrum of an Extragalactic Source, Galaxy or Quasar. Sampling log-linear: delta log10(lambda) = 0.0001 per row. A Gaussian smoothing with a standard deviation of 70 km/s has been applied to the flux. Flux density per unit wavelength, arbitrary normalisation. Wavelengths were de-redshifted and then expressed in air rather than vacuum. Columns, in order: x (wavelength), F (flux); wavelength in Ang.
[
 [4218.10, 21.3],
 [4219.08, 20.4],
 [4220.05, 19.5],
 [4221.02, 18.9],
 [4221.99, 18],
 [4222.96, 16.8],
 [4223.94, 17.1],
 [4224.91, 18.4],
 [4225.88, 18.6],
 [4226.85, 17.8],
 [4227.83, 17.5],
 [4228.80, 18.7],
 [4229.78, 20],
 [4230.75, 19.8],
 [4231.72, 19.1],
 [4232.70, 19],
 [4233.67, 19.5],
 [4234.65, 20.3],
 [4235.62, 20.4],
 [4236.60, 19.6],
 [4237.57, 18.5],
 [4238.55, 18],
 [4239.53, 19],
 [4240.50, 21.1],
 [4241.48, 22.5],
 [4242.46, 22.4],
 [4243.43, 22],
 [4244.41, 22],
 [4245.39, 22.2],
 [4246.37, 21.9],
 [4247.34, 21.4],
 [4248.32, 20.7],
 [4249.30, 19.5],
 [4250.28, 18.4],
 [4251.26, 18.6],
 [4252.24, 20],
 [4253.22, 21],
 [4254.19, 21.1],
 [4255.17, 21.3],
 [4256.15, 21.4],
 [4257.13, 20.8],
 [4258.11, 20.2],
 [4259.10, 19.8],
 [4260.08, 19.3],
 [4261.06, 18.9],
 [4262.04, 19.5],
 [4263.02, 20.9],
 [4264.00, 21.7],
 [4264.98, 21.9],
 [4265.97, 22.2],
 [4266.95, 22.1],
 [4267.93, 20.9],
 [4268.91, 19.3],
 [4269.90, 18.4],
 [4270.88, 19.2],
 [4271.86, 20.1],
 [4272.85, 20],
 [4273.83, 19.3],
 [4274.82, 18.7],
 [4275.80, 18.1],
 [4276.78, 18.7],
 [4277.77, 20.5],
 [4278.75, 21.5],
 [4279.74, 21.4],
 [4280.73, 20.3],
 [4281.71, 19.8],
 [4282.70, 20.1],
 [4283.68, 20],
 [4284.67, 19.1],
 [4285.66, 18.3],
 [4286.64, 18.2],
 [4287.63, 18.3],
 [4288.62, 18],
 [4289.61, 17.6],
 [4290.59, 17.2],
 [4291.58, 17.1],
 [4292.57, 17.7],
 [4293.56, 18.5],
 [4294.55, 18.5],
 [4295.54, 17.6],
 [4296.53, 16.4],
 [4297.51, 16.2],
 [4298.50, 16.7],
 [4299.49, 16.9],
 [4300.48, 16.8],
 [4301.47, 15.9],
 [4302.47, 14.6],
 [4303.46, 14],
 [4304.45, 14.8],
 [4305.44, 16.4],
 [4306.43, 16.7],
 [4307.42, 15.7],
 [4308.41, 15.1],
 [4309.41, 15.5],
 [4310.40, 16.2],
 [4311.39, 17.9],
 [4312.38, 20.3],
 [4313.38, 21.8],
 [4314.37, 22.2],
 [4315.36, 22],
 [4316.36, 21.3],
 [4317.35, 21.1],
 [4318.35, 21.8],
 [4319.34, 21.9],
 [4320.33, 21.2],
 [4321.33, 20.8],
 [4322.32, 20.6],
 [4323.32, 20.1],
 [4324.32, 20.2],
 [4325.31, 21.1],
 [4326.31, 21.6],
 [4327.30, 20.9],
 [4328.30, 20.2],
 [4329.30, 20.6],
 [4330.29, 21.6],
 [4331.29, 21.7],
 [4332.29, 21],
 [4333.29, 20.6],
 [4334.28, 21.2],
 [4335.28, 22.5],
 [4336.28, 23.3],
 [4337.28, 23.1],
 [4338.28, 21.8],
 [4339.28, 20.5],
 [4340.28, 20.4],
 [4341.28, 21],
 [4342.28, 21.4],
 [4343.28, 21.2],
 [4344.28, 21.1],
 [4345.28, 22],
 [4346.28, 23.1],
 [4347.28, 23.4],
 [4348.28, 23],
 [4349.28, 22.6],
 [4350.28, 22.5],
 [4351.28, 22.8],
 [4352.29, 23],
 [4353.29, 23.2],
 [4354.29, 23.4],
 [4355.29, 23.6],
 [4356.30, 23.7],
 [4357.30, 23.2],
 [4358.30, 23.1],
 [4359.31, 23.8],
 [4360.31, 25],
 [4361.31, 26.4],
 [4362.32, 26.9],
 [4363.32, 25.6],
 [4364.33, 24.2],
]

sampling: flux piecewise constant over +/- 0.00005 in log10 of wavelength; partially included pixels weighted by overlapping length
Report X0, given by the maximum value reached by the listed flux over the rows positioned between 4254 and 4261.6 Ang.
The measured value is 21.4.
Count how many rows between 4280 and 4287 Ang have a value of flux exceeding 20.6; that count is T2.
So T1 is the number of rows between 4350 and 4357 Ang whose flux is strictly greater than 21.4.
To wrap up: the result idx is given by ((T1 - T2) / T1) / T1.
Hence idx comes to 0.1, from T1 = 7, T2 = 0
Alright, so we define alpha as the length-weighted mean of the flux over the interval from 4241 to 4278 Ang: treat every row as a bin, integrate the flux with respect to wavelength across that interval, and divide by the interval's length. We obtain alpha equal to 20.4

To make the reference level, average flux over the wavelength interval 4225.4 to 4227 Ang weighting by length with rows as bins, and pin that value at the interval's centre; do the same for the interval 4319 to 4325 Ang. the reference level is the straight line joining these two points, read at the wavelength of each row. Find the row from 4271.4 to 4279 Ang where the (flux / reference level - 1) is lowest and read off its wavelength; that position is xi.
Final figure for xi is 4275.80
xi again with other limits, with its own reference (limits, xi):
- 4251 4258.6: 4251.26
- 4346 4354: 4350.28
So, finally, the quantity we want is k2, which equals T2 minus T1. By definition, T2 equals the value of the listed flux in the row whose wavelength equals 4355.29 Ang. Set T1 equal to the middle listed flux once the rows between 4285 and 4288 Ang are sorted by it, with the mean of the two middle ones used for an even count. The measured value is 5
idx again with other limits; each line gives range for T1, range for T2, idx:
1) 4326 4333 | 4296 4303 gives 0.3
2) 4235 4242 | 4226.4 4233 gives 1.0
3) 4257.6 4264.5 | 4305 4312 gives 1.0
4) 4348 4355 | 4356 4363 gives 0.0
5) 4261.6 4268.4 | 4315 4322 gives -0.2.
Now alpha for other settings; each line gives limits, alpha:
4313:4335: 21.2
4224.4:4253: 19.9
